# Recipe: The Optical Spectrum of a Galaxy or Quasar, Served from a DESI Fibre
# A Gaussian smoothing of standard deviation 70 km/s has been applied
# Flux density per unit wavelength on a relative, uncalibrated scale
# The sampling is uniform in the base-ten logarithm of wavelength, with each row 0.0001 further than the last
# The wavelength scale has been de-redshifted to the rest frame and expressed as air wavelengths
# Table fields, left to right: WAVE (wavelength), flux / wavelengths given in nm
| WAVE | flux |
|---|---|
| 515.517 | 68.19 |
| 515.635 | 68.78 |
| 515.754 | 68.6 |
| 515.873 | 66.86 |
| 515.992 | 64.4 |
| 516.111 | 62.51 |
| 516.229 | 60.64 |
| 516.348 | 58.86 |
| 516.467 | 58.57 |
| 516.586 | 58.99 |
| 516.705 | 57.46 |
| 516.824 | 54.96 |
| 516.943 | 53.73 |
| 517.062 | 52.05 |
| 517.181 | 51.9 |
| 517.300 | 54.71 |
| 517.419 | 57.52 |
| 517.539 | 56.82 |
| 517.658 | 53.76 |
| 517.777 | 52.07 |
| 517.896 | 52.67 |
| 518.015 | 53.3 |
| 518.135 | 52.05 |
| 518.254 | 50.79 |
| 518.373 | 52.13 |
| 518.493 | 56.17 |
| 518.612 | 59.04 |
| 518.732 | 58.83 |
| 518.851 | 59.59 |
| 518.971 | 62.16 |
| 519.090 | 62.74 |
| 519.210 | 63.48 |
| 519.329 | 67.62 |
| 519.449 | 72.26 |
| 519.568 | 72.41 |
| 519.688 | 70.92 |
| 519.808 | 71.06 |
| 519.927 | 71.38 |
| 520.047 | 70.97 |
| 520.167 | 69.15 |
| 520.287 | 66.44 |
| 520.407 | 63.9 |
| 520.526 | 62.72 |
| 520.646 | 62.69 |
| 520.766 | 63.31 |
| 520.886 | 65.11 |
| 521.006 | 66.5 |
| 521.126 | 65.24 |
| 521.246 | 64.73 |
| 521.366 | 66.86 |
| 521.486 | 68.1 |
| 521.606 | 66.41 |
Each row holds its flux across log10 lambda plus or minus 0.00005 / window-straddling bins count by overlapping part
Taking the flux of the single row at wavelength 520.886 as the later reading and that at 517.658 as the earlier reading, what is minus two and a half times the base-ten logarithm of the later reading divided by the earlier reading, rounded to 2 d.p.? -0.21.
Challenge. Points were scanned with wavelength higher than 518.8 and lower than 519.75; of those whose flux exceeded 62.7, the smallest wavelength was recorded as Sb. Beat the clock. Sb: 519.090 nm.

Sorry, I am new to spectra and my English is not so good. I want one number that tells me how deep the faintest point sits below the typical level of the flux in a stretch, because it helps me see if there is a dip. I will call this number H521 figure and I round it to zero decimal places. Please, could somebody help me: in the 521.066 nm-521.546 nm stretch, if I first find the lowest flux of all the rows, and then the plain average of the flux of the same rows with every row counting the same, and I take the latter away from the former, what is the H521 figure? -2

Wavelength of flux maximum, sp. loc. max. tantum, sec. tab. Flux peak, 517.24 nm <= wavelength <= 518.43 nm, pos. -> 517.419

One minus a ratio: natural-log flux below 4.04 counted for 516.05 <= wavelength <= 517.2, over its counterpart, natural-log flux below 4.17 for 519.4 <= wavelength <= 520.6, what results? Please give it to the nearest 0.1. -1.0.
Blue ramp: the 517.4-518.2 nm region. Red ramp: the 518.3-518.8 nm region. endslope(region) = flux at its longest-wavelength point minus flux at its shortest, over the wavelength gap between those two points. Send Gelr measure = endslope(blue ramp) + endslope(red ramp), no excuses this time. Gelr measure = 11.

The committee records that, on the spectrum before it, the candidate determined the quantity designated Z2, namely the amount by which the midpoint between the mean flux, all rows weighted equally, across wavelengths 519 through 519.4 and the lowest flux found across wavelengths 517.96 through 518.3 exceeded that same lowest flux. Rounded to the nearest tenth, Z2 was 6.9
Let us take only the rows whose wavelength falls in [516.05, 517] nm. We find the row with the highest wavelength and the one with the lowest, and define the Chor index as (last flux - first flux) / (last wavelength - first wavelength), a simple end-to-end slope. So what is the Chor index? -11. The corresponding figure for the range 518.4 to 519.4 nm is 14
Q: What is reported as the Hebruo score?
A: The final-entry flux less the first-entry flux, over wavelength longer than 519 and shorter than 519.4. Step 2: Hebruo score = 5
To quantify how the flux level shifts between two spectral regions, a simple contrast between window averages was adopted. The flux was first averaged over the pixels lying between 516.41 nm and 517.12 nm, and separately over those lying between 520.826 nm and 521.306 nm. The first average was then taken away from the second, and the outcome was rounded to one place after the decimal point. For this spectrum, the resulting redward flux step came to 9.4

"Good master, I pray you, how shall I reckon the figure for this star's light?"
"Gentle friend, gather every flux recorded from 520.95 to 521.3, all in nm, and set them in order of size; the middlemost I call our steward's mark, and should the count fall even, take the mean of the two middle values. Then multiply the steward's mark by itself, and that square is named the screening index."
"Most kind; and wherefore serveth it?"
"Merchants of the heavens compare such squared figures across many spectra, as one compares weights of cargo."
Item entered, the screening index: 4256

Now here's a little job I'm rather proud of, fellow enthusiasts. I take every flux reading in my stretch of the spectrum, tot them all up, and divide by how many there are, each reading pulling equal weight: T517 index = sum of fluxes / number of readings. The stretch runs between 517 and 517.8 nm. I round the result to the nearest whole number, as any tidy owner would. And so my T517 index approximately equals 54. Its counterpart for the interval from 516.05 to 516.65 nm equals 60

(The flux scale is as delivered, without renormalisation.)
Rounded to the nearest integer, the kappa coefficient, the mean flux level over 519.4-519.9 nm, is 72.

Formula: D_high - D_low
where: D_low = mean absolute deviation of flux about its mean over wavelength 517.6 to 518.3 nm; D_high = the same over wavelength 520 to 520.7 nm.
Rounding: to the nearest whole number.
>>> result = 2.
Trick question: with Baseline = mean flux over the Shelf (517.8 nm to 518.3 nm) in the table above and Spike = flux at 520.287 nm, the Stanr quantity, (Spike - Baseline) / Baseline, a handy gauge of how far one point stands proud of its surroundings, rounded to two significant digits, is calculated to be 0.27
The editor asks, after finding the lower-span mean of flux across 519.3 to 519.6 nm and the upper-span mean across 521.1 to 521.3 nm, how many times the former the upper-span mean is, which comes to 0.92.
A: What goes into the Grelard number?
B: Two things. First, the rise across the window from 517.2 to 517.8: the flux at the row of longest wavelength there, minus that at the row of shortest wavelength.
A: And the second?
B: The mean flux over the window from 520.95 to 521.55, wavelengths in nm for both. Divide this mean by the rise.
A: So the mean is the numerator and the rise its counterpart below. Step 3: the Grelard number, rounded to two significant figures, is -25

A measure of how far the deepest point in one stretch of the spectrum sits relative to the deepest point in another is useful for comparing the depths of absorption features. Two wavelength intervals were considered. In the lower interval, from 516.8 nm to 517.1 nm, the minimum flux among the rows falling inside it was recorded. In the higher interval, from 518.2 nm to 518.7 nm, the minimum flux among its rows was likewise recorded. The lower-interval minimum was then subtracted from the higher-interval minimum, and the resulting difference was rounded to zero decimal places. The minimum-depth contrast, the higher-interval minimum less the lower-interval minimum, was -1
